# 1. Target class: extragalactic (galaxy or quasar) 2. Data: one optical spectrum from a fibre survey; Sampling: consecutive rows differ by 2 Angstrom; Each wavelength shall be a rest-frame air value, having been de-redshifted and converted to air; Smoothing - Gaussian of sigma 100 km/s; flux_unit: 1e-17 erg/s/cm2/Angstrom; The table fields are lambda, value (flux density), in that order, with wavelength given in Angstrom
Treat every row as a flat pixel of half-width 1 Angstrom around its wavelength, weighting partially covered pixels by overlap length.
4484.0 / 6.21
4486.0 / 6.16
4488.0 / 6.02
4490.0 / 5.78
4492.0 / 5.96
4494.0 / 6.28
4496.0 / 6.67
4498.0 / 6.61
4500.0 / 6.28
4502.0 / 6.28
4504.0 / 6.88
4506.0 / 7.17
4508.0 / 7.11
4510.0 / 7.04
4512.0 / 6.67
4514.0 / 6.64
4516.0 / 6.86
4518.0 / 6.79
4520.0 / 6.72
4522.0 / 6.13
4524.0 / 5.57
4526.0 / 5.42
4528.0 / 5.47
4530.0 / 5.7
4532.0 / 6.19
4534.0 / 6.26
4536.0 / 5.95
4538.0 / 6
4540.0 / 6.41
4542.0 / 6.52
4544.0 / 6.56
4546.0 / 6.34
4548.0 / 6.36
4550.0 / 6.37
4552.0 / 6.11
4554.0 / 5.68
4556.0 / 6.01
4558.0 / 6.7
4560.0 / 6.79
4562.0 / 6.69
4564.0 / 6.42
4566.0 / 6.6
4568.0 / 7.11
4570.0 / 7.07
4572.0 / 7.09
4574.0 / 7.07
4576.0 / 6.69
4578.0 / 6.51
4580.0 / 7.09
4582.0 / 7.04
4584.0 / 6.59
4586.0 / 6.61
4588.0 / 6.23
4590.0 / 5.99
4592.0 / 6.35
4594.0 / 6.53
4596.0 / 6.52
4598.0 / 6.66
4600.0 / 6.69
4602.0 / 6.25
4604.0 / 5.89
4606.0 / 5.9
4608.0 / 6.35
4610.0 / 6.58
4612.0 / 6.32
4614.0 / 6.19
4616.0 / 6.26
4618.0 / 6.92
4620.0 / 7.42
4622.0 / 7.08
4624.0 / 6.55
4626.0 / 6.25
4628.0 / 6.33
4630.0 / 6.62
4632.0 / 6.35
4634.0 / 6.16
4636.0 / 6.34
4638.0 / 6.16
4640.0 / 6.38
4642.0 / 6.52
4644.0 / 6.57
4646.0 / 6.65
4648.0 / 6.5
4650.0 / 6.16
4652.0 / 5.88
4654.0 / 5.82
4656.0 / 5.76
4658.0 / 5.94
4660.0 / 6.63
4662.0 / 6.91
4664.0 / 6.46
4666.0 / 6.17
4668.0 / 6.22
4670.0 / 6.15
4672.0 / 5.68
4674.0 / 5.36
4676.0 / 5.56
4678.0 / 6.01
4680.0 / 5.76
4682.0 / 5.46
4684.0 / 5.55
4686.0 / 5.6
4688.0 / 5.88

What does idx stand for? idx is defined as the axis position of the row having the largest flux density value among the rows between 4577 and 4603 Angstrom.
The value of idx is 4580.0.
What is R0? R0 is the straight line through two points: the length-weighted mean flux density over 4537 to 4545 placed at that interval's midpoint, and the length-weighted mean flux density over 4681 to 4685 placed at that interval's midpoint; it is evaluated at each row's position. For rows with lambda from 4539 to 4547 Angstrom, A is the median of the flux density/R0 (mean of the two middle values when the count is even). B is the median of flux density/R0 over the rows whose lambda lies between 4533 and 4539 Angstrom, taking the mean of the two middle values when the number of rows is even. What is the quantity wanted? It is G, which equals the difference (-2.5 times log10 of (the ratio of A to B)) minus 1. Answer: -1.08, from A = 1.01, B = 0.94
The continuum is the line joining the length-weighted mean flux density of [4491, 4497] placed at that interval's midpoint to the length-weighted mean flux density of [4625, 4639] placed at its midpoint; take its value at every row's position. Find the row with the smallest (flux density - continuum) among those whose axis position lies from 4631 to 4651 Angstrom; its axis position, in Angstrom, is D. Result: 4650.0 Angstrom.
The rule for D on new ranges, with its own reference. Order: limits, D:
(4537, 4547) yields 4538.0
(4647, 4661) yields 4656.0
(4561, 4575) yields 4564.0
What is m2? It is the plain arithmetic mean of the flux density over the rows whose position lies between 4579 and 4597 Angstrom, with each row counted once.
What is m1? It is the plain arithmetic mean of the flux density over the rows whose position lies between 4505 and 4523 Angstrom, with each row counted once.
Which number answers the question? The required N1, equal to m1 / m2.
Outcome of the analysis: 1.04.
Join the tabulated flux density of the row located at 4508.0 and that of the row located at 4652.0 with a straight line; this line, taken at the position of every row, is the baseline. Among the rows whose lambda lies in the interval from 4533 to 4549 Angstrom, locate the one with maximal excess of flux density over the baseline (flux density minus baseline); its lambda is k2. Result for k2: 4544.0 Angstrom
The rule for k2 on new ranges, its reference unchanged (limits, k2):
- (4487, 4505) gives 4504.0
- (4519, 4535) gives 4520.0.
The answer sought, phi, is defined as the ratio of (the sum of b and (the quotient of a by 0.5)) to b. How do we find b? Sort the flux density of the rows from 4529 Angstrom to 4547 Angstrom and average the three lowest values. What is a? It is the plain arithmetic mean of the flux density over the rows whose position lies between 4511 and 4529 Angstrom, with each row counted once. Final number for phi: 3.13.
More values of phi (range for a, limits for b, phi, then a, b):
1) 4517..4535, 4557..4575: 2.83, 6.0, 6.57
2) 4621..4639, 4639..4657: 3.21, 6.4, 5.82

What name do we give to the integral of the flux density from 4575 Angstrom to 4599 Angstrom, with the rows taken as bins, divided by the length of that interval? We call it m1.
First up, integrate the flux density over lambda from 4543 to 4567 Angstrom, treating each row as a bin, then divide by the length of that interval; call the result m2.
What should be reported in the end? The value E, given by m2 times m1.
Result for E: 41.9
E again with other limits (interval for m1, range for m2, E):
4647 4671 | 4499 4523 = 41.7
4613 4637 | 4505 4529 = 42.3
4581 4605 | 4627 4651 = 41.2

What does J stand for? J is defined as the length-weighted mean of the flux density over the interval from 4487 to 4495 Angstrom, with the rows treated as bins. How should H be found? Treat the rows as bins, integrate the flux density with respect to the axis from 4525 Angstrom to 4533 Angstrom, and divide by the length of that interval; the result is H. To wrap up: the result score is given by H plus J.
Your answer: 11.7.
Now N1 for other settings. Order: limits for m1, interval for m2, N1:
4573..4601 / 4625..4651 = 1.04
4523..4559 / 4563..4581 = 0.89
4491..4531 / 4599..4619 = 1.01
